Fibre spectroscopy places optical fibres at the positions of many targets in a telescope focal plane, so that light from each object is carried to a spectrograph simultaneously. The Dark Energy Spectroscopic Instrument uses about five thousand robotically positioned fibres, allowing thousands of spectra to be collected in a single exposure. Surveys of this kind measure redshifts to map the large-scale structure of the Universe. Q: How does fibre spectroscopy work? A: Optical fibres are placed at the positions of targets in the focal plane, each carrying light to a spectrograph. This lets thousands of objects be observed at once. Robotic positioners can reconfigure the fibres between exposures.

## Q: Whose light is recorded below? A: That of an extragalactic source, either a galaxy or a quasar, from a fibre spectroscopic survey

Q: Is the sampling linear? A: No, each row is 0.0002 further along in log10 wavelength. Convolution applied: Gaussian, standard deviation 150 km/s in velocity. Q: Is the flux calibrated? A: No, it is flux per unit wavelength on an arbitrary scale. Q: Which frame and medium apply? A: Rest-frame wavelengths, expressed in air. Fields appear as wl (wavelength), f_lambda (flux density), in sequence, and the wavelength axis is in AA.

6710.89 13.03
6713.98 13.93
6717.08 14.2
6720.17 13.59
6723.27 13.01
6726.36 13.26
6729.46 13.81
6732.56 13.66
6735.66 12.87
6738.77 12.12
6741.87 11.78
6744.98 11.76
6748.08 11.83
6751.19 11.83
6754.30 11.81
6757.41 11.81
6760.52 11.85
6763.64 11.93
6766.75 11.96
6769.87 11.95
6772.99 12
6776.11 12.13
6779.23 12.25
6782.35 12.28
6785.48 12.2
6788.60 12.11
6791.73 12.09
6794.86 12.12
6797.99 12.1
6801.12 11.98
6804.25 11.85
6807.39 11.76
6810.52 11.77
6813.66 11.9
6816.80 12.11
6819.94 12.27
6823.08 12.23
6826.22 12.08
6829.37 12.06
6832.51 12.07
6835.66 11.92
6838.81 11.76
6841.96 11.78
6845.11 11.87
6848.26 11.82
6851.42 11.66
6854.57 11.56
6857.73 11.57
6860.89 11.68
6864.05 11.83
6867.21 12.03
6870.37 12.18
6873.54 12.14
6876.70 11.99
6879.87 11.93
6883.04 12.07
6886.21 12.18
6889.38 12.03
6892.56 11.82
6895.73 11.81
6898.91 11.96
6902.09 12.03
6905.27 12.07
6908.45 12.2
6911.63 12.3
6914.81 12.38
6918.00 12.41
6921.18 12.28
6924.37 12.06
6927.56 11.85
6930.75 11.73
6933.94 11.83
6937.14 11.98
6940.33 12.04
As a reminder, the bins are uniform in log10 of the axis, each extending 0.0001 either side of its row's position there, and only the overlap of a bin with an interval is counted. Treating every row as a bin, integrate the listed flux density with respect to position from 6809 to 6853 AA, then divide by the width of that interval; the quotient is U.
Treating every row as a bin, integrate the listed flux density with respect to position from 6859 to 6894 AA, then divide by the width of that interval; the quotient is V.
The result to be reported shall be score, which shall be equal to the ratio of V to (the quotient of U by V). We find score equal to 12.0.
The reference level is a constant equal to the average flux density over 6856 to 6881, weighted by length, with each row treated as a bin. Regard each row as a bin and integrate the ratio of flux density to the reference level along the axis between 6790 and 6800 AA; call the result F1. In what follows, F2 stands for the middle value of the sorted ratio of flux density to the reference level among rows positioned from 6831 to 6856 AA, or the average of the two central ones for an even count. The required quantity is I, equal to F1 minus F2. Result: 9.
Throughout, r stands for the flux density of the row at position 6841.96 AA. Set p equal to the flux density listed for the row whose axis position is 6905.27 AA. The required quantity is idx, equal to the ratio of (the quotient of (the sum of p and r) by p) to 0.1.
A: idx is 19.8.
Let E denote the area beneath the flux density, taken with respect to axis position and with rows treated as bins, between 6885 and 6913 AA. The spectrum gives 337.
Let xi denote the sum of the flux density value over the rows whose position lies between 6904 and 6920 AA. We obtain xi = 61.4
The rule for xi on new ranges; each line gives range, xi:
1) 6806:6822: 59.8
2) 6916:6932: 60.3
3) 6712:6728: 68.0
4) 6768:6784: 60.6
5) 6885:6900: 59.8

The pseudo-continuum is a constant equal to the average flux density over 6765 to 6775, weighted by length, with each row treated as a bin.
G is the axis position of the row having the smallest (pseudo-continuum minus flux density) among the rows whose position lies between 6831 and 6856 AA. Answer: 6832.51 AA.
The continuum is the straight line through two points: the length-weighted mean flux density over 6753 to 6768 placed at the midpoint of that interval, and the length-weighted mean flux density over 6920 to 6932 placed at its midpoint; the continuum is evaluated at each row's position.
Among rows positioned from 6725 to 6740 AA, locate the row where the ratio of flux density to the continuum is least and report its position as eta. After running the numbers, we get 6738.77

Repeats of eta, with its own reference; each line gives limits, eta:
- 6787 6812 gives 6807.39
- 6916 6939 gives 6930.75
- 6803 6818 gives 6807.39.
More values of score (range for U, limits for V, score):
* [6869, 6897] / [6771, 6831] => 12.1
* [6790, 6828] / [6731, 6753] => 12.5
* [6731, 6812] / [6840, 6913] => 11.8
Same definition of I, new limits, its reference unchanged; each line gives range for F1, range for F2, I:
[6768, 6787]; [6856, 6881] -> 18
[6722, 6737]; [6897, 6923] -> 16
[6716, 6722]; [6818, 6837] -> 6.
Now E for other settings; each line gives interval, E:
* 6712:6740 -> 375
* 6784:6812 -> 336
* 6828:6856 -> 331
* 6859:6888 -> 348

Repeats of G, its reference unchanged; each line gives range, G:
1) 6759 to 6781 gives 6779.23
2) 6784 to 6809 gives 6785.48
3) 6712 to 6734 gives 6717.08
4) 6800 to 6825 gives 6819.94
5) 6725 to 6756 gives 6729.46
